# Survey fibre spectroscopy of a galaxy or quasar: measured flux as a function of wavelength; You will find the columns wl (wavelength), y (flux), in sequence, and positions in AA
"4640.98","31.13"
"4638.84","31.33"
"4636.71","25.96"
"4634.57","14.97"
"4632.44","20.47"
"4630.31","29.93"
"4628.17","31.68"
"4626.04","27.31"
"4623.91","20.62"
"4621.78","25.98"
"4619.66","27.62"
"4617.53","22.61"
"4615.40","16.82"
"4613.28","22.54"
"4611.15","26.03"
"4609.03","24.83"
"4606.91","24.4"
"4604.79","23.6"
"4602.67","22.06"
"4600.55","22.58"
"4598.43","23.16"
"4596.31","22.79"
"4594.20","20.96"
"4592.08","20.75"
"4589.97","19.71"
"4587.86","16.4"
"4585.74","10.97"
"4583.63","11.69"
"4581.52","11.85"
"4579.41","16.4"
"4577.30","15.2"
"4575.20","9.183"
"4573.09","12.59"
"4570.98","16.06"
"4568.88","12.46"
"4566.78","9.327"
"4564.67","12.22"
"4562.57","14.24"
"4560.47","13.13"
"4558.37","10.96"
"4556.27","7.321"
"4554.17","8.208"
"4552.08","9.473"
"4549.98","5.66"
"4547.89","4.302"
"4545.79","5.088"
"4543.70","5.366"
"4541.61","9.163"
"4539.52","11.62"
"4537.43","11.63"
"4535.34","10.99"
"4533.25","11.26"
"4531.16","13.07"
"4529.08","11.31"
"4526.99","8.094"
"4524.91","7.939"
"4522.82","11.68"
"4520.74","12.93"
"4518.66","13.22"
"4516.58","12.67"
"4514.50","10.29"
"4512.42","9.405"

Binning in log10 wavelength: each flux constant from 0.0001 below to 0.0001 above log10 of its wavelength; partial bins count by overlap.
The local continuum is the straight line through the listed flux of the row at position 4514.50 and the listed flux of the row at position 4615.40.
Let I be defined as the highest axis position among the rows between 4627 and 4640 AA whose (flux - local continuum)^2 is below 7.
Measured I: 4632.44 AA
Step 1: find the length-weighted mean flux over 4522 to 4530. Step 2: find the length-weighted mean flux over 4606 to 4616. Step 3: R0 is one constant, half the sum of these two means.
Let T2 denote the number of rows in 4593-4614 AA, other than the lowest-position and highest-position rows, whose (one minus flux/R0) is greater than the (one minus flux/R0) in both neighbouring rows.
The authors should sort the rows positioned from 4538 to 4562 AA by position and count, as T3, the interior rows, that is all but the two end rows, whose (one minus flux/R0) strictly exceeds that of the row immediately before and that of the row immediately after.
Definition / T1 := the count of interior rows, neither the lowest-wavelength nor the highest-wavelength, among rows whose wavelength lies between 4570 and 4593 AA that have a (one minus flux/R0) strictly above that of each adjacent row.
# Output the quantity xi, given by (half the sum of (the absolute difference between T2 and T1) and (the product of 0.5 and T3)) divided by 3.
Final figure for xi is 0.33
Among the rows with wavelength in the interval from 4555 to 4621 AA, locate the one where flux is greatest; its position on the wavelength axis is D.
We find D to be 4619.66 AA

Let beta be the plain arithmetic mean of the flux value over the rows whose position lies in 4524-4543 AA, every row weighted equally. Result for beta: 11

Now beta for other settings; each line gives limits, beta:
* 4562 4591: 13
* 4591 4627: 23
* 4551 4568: 11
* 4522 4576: 10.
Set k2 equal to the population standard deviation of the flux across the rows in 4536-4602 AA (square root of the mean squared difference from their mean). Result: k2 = 5.3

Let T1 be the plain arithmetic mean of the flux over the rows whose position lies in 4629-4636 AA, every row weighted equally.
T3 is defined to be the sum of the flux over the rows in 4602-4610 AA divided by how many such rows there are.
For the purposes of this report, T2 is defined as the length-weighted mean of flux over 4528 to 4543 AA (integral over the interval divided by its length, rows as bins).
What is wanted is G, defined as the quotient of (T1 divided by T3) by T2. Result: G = 0.082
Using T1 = 22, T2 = 11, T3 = 24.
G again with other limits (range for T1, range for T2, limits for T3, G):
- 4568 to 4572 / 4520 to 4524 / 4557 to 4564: 0.092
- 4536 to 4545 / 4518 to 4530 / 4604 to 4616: 0.038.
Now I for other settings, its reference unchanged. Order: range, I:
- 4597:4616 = 4615.40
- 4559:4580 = 4579.41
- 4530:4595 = 4587.86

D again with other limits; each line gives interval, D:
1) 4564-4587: 4579.41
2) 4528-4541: 4531.16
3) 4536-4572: 4570.98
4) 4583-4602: 4598.43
